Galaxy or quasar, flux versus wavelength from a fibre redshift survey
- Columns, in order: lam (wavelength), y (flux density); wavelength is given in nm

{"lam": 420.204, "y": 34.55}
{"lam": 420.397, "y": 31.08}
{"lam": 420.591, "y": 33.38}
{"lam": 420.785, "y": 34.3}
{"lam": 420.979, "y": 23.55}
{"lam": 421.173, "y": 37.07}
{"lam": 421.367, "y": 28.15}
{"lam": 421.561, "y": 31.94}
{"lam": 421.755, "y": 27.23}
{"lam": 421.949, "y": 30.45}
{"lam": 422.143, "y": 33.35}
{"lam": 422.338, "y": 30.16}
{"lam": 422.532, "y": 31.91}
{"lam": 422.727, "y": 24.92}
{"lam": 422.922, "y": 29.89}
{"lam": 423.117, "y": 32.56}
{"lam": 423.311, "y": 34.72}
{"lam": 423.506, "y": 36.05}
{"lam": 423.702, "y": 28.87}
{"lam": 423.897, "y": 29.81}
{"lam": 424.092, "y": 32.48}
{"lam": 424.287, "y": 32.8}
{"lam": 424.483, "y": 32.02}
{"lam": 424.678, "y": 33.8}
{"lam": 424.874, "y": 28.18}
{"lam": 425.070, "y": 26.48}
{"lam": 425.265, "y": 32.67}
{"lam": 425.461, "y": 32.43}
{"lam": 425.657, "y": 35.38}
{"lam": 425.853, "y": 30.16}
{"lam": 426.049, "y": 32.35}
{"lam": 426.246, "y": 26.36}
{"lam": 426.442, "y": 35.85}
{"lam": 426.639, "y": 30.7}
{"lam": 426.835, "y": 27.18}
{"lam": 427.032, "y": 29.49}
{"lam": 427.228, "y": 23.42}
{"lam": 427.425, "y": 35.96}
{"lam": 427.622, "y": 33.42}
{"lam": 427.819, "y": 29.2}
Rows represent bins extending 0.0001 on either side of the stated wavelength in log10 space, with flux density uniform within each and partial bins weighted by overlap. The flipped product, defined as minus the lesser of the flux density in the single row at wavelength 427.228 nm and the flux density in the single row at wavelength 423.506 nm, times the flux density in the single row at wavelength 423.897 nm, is -698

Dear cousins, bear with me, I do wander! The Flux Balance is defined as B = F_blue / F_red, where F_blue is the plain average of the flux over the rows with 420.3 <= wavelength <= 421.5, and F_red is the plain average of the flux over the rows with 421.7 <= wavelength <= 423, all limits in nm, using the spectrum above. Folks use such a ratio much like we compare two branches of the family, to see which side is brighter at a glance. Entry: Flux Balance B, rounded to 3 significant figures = 1.05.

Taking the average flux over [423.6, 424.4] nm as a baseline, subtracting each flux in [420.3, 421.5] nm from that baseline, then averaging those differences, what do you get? -0.3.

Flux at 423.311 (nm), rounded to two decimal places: 34.72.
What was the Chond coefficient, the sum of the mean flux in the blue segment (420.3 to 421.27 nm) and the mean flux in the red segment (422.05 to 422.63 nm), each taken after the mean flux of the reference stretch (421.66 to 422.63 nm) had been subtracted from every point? 2.4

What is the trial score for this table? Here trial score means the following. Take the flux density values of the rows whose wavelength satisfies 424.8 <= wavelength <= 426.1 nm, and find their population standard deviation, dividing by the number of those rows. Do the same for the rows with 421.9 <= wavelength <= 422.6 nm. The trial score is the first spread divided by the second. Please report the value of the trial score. 2.20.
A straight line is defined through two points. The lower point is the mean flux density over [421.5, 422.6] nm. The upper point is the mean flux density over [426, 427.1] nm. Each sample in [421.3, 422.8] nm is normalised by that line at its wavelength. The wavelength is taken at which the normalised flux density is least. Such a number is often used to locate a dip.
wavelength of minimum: 422.727 nm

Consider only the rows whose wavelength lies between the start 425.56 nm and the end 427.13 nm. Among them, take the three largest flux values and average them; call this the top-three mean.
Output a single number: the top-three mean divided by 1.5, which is 23.0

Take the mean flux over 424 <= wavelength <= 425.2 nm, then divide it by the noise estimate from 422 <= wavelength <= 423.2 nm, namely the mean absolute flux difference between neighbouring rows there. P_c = 7.9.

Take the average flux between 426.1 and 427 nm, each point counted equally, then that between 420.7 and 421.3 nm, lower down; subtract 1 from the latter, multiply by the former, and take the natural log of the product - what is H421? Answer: 6.82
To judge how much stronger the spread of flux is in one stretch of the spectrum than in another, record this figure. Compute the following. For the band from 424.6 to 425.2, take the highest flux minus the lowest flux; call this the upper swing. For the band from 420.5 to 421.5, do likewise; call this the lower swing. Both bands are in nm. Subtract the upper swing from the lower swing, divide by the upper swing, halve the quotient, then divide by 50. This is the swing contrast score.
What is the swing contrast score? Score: 0.008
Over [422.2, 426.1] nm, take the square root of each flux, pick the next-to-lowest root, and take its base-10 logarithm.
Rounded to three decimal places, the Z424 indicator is 0.711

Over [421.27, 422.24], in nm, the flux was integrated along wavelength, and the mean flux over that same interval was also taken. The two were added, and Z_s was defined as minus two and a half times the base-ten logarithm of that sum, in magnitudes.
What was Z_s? -4.44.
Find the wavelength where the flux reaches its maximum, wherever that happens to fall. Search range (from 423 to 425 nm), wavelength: 423.506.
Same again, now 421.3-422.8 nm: 422.143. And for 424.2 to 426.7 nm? 426.442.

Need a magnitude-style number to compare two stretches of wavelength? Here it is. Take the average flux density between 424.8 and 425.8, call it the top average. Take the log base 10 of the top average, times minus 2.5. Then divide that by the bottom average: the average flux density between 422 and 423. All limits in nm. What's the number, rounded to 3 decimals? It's -0.124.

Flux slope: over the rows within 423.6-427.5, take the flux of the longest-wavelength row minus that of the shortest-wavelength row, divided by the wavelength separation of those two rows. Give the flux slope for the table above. 2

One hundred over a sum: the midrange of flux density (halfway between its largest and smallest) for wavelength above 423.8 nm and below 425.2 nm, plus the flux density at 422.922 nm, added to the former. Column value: 1.67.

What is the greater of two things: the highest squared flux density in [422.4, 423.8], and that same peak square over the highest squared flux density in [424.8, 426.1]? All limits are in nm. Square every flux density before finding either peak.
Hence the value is 1300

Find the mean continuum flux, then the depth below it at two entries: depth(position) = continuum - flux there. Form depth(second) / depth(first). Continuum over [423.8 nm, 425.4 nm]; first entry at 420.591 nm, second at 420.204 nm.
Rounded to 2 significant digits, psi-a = 1.5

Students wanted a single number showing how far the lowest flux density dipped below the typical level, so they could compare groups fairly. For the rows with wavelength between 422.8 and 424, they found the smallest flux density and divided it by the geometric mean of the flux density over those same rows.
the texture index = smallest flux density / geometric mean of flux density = 0.91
